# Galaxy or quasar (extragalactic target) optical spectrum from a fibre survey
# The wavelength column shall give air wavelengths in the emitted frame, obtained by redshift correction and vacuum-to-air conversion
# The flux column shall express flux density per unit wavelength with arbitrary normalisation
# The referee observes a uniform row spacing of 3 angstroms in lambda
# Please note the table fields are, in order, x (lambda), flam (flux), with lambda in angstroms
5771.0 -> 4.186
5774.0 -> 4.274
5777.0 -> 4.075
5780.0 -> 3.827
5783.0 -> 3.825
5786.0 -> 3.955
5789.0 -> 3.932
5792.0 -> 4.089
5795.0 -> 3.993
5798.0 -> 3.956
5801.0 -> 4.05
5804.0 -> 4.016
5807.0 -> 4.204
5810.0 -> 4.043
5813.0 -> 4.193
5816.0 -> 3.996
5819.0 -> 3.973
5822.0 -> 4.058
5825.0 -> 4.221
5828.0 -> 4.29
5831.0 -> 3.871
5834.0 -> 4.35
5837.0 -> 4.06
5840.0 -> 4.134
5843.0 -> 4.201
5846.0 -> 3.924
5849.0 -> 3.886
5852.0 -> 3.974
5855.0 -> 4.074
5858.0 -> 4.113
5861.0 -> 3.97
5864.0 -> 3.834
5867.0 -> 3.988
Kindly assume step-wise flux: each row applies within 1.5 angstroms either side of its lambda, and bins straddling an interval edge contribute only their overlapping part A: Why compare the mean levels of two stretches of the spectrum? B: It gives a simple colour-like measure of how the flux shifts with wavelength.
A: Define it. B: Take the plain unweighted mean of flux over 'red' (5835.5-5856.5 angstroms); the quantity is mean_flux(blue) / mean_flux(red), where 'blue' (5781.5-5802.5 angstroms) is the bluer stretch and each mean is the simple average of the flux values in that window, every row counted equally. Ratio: 0.98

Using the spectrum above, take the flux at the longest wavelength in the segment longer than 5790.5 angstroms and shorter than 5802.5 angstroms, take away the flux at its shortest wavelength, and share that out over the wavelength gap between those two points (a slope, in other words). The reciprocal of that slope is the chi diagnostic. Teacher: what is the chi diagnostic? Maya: -231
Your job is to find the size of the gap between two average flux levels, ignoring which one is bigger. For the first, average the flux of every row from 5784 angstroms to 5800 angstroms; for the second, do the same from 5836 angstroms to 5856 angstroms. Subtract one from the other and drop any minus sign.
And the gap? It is 0.05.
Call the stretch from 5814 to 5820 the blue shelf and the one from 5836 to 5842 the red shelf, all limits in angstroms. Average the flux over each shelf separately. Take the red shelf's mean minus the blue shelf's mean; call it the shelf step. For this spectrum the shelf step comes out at 0.11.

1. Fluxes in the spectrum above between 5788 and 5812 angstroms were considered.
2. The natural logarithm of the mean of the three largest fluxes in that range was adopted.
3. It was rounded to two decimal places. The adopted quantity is 1.41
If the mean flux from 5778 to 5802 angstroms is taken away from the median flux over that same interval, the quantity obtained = 0.002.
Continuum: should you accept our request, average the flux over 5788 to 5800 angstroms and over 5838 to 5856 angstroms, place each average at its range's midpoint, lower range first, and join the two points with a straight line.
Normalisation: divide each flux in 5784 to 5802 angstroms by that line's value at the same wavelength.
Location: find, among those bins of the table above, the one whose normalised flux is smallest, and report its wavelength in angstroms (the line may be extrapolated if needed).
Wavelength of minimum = 5789.0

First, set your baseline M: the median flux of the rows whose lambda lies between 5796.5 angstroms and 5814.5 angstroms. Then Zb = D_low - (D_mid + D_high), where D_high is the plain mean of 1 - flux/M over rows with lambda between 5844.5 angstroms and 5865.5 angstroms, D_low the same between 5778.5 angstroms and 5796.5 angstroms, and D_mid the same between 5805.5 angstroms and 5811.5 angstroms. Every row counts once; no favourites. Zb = 0.027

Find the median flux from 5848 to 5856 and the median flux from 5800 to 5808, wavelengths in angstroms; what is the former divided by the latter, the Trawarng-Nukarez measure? 0.98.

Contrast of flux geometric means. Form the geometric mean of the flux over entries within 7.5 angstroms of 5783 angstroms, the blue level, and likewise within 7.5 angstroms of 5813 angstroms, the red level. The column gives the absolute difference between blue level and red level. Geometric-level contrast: 0.16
